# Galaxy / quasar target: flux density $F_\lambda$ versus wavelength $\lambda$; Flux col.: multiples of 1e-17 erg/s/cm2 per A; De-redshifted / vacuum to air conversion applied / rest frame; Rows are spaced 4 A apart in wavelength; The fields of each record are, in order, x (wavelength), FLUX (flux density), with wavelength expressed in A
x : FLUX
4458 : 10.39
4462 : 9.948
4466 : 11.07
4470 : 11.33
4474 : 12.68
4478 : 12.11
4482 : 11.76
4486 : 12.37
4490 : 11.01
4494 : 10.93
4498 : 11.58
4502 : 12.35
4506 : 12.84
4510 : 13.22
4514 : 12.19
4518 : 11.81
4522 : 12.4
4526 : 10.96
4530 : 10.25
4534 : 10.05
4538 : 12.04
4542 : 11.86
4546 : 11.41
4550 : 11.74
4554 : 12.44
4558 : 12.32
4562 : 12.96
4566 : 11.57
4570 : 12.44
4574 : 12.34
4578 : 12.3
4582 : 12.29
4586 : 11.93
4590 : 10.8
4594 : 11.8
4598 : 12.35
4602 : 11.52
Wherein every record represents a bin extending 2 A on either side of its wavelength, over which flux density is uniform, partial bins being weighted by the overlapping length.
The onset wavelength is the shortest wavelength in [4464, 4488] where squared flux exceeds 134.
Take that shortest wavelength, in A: 4474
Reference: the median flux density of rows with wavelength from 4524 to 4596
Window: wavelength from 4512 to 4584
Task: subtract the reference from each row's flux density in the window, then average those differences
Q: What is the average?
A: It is -0.04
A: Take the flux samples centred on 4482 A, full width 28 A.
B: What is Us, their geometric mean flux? 11.7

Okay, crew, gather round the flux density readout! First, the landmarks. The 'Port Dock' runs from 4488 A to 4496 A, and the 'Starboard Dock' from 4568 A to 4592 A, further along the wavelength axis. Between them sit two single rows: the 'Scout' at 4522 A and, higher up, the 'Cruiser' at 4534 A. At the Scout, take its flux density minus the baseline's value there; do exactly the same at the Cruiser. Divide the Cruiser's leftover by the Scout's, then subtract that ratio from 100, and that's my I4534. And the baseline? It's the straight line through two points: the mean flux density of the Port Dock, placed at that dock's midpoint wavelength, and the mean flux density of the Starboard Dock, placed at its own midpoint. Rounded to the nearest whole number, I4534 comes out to 101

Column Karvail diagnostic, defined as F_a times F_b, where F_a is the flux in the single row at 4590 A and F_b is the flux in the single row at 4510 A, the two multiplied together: 143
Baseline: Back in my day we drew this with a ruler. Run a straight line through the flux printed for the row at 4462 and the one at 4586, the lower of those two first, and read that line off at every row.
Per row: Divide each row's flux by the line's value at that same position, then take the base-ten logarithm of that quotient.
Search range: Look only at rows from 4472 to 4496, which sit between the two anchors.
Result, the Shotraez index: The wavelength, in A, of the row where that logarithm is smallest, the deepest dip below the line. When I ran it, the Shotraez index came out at 4494 A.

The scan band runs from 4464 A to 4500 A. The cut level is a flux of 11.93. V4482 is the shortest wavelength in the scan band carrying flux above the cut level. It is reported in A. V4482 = 4474 A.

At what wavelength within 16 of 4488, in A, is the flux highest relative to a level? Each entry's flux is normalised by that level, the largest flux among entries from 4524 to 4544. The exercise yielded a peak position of 4474 A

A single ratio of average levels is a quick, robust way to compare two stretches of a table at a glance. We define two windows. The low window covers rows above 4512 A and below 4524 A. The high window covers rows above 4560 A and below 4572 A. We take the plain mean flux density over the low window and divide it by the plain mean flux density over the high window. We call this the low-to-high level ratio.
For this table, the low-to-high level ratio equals 0.98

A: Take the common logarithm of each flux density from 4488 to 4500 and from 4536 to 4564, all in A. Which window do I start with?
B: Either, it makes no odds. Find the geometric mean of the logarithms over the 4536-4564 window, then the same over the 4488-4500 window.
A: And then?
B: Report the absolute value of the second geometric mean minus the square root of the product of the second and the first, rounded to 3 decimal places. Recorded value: 0.017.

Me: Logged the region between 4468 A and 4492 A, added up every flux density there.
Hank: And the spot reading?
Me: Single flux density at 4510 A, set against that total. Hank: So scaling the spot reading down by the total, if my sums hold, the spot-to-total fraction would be 0.186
